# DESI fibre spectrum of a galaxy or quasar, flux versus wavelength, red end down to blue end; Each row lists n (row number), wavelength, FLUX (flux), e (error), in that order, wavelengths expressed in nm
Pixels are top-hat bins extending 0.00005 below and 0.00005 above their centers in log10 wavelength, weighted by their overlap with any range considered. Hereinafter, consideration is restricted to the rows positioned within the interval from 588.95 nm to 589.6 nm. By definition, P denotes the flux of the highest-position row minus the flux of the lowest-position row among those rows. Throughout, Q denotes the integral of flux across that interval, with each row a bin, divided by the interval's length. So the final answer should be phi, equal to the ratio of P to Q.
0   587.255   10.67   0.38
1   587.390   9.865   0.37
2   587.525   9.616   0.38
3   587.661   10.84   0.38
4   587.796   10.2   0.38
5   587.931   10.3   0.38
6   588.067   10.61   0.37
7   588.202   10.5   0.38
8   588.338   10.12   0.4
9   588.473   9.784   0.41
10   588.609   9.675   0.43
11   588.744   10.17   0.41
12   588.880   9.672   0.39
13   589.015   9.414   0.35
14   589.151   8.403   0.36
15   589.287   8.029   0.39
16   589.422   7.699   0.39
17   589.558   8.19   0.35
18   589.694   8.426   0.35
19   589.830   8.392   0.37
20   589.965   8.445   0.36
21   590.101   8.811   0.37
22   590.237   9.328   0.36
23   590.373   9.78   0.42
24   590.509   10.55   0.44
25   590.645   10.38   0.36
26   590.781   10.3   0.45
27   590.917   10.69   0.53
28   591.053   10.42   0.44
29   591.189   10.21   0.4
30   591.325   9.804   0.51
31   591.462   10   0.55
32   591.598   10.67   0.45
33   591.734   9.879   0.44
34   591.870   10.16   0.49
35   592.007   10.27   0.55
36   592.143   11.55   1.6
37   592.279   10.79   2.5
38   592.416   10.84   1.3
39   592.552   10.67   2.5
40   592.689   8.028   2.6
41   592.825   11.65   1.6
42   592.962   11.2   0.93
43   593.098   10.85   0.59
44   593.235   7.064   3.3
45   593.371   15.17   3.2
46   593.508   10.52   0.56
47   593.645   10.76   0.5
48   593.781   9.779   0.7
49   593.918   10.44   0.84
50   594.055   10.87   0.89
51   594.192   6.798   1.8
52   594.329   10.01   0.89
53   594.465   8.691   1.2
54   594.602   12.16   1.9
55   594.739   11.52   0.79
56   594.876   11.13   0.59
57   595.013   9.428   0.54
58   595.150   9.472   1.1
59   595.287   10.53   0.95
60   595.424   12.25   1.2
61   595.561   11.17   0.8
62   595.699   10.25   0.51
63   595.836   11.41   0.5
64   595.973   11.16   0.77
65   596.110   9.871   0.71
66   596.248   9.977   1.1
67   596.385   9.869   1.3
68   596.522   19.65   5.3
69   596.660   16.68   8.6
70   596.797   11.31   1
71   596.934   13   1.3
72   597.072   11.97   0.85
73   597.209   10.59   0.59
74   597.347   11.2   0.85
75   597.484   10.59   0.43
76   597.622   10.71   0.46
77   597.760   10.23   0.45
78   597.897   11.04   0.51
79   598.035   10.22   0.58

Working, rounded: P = -1.2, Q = 8.3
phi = -0.15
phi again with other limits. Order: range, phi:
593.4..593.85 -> -0.07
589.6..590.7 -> 0.21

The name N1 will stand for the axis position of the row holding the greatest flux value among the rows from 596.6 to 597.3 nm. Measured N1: 596.660 nm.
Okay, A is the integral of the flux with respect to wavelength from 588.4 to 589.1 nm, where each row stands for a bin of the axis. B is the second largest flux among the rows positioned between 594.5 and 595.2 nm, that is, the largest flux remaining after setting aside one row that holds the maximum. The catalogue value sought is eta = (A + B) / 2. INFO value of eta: 9.2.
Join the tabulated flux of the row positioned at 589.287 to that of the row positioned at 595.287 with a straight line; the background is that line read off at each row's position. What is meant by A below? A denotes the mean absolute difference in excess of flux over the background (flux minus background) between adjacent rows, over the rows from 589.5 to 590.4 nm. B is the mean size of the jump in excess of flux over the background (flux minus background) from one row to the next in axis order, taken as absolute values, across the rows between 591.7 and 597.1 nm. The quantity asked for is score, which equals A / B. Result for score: 0.1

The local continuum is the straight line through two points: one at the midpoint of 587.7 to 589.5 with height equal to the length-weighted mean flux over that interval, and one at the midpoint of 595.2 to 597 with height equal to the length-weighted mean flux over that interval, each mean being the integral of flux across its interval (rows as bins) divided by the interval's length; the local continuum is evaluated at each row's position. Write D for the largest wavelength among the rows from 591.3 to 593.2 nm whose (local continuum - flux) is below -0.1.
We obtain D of 592.962 nm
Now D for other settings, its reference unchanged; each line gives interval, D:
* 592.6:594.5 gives 593.371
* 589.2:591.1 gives 590.917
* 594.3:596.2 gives 595.424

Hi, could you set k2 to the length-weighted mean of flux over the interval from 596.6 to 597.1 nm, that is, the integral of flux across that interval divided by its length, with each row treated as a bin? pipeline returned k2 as 13.3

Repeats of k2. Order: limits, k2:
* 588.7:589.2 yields 9.4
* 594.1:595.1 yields 10.0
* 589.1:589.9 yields 8.2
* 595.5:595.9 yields 10.9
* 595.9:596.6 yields 12.2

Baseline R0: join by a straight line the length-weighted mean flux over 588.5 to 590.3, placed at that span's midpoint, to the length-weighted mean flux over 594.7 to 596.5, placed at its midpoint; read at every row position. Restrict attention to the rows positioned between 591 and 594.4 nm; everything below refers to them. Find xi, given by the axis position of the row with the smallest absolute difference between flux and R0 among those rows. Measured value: 593.918 nm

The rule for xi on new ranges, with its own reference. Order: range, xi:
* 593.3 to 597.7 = 596.797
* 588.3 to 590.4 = 590.237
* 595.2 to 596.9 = 596.797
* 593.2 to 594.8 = 593.918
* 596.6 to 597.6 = 596.797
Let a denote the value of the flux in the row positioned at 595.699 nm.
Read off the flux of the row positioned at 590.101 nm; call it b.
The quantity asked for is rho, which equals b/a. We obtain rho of 0.86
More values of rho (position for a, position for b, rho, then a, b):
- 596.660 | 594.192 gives 0.41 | 16.68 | 6.798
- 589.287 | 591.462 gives 1.25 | 8.029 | 10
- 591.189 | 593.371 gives 1.49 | 10.21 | 15.17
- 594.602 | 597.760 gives 0.84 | 12.16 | 10.23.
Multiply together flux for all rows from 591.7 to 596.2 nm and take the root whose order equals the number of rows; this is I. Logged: 10.4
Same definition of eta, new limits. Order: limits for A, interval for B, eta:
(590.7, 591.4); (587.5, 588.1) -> 8.9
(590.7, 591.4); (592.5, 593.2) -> 9.2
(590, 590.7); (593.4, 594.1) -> 8.8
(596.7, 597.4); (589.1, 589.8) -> 8.3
